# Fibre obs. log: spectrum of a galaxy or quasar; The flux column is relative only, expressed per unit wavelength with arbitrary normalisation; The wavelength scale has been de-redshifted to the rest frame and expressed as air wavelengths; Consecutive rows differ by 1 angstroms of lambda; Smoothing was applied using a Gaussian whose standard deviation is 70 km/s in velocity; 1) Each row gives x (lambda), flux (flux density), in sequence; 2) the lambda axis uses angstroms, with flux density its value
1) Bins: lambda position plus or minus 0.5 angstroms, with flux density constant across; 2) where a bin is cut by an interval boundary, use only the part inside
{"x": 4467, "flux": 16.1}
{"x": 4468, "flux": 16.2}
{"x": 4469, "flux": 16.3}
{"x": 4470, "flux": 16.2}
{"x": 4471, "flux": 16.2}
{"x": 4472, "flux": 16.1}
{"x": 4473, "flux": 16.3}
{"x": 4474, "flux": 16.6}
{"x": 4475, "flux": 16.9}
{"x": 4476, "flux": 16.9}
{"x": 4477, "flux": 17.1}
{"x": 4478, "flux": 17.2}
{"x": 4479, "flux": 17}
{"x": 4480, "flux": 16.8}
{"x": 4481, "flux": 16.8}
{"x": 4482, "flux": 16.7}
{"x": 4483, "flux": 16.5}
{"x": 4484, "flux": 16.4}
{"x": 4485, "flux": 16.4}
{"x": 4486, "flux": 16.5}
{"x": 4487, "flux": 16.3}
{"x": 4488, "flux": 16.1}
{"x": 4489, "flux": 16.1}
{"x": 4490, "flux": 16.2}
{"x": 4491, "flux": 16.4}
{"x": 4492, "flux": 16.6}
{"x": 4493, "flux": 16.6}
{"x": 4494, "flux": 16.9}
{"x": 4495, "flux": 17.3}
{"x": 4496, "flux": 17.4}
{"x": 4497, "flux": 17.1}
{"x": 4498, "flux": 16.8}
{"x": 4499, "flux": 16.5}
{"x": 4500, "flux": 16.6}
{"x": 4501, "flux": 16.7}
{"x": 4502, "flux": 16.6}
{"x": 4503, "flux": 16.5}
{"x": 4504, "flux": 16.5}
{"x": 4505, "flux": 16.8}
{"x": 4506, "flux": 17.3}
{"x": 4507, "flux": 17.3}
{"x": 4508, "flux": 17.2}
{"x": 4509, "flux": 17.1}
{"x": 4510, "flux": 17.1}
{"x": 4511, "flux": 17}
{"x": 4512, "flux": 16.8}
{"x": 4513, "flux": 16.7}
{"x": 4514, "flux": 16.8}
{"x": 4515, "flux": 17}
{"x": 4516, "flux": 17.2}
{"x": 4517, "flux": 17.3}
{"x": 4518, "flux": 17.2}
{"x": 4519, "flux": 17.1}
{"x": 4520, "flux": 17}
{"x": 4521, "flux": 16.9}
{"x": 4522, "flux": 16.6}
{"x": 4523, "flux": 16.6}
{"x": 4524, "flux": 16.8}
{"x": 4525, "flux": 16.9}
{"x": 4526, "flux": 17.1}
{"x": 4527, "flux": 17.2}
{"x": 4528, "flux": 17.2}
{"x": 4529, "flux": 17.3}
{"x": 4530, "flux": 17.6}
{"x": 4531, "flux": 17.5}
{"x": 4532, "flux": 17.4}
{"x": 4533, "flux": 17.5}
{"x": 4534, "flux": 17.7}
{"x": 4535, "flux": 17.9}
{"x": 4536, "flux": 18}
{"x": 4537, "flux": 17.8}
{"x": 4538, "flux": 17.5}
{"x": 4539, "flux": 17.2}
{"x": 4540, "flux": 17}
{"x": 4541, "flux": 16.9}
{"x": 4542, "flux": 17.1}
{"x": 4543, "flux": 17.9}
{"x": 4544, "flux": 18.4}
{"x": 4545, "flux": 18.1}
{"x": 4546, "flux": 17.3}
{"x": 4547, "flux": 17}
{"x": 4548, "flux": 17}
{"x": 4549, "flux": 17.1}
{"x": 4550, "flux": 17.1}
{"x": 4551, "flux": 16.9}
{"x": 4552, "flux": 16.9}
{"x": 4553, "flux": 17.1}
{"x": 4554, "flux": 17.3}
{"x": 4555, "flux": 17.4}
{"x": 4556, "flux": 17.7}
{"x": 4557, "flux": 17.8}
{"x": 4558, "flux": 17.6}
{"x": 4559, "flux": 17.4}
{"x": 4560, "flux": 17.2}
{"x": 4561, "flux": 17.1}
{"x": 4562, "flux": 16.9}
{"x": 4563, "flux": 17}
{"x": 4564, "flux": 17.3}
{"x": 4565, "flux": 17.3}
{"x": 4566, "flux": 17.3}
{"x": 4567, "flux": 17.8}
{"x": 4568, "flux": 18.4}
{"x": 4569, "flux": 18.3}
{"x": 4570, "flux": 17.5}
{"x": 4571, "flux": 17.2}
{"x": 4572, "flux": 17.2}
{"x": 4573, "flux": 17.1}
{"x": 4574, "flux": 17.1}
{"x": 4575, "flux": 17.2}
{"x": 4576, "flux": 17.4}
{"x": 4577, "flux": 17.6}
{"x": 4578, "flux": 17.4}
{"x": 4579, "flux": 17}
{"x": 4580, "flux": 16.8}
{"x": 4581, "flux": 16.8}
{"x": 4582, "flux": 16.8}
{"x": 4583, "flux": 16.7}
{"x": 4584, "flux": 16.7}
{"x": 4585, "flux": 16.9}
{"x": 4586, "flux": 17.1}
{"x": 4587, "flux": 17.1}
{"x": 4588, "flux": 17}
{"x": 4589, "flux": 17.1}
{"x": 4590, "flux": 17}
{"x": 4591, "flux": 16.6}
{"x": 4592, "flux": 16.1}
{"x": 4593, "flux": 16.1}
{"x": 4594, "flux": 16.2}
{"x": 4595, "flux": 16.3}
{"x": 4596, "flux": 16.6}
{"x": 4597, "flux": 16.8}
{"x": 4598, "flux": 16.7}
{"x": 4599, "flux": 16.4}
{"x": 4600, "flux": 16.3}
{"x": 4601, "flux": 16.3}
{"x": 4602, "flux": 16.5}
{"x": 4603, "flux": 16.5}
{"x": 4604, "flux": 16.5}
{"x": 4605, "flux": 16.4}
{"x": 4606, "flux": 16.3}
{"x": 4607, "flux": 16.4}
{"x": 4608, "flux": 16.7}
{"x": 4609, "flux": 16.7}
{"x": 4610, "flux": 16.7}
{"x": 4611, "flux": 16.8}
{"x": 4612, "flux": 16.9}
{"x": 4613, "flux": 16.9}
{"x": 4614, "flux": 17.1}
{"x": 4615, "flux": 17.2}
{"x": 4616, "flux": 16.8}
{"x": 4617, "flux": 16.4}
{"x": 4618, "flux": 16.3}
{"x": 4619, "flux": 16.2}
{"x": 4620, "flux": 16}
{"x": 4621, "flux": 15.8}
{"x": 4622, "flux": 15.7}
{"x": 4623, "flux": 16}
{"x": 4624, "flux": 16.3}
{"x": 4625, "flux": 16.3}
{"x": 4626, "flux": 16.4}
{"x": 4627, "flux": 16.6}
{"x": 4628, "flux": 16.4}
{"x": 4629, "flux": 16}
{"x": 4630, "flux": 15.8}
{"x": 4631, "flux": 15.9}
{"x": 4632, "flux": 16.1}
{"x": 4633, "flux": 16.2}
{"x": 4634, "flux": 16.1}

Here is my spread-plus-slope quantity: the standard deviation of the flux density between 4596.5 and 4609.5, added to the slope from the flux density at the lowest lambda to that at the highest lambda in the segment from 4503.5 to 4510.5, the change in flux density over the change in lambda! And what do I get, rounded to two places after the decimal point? 0.27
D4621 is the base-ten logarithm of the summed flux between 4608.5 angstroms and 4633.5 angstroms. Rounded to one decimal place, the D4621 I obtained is 2.6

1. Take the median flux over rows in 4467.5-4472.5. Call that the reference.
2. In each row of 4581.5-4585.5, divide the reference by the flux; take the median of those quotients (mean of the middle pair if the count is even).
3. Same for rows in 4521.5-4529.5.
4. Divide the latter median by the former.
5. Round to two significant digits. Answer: 0.99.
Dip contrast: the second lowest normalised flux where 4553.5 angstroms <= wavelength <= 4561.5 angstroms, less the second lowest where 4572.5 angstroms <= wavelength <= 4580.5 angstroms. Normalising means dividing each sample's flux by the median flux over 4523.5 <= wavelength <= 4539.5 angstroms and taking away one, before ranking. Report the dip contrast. 0.01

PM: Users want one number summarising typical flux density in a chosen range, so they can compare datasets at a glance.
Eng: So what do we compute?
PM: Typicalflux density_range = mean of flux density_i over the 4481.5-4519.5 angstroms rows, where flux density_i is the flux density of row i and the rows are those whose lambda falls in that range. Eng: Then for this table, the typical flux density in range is 16.8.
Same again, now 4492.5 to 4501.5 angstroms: 16.9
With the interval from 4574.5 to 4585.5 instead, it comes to 17.0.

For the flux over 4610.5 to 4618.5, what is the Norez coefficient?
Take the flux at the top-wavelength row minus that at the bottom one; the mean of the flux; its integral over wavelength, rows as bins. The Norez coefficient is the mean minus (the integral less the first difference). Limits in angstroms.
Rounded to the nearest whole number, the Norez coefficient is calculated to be -118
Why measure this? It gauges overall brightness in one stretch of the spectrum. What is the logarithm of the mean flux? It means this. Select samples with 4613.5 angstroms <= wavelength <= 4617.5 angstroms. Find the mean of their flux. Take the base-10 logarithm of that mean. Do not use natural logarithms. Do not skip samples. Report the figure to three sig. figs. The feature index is 1.23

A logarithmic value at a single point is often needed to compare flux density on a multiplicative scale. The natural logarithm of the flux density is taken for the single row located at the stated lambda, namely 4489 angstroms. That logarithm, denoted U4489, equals 2.78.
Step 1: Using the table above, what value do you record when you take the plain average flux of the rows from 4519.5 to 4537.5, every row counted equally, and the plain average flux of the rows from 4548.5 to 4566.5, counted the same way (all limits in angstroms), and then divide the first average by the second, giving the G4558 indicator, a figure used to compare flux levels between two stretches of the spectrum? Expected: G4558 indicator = 1.00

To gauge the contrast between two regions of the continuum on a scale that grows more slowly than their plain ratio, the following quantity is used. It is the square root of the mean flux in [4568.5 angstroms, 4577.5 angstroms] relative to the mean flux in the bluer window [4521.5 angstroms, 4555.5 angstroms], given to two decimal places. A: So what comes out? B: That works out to 1.00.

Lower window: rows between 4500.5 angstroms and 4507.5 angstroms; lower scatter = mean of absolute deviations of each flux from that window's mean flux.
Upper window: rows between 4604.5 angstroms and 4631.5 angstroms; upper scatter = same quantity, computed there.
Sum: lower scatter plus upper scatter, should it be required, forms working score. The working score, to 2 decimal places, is 0.60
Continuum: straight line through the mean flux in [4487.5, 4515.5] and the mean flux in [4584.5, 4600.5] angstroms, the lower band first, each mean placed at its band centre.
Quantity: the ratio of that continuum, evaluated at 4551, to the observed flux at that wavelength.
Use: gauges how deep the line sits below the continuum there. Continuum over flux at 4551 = 0.989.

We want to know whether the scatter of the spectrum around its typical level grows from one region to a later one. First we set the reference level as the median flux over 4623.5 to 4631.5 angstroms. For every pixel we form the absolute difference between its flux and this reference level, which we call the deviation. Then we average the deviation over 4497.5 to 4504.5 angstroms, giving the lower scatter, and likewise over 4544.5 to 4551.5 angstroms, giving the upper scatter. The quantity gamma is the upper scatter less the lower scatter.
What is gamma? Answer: 0.61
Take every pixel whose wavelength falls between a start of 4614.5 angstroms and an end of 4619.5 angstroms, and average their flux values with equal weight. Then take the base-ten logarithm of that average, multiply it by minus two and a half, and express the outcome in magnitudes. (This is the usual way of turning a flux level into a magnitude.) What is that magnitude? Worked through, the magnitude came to -3.049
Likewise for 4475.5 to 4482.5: -3.072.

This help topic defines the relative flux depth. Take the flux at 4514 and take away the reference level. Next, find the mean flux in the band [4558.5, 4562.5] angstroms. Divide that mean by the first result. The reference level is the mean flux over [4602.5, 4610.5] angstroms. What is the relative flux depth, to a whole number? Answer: 62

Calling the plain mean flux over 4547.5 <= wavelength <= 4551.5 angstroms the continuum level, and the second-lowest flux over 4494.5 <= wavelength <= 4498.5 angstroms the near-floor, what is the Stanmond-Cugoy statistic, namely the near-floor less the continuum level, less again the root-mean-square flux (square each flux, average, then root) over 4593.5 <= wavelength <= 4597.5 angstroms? -16.4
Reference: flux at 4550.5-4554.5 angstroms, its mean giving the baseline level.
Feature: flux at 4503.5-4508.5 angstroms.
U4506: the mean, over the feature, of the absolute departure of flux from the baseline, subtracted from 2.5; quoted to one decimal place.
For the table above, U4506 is 2.2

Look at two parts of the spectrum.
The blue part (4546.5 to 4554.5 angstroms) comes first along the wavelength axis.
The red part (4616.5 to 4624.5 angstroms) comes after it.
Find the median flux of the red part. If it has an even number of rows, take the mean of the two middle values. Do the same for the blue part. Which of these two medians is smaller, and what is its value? 16.1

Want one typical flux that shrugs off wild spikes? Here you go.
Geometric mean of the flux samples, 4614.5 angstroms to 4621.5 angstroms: 16.38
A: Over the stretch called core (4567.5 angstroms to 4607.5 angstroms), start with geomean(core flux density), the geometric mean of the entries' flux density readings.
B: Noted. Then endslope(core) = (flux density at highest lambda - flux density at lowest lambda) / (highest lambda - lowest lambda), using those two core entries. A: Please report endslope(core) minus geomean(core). -16.9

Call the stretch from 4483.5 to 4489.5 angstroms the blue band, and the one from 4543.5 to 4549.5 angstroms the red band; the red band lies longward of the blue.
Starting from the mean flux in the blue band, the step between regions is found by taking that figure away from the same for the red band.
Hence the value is 1.18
